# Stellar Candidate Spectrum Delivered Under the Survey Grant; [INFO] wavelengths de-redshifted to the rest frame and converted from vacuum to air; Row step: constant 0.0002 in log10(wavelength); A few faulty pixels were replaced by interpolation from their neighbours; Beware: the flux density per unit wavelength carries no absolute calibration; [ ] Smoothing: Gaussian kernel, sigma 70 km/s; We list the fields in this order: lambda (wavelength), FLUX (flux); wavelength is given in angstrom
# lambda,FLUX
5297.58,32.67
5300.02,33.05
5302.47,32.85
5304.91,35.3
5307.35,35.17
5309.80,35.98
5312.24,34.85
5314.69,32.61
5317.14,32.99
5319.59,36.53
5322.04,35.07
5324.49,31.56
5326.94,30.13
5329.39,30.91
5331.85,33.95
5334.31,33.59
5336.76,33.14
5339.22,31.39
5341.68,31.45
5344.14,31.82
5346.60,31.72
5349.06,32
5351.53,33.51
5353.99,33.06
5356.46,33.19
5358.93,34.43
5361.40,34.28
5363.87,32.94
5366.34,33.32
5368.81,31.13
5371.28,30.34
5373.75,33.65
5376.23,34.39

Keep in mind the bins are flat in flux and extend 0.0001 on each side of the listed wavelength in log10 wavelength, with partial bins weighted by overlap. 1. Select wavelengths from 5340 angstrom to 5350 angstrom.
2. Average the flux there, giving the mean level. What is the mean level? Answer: 31.7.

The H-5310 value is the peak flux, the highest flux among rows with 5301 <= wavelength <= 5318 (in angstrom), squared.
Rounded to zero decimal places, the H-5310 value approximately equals 1295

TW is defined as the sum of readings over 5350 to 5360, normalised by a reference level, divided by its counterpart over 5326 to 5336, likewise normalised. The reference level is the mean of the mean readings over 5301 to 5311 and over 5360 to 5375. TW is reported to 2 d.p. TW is 1.04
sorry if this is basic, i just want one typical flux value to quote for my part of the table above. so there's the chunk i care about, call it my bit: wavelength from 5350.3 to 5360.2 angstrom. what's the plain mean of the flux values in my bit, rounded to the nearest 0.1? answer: 33.5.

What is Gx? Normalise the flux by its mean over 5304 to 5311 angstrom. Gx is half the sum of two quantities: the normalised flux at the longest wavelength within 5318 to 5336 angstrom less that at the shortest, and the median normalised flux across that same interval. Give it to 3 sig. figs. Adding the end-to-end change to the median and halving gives 0.432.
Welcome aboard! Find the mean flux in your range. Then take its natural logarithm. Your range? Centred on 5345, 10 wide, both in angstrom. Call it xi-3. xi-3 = 3.46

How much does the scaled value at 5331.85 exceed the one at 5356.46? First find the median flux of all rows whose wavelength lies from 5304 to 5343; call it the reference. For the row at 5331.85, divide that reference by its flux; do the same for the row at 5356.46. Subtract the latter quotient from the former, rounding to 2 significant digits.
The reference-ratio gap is -0.023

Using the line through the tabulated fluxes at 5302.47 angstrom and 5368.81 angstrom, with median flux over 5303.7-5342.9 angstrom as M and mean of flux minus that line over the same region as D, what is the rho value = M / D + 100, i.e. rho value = 130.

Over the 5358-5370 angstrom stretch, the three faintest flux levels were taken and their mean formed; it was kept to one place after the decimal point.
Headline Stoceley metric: 32.5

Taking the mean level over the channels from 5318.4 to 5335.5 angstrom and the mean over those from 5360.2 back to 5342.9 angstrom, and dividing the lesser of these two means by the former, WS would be 0.991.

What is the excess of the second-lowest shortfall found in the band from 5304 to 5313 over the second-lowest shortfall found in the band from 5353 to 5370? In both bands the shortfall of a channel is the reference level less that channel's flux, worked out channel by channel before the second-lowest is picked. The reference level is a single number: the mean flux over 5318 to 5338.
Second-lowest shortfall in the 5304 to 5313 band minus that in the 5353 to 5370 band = -1.0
